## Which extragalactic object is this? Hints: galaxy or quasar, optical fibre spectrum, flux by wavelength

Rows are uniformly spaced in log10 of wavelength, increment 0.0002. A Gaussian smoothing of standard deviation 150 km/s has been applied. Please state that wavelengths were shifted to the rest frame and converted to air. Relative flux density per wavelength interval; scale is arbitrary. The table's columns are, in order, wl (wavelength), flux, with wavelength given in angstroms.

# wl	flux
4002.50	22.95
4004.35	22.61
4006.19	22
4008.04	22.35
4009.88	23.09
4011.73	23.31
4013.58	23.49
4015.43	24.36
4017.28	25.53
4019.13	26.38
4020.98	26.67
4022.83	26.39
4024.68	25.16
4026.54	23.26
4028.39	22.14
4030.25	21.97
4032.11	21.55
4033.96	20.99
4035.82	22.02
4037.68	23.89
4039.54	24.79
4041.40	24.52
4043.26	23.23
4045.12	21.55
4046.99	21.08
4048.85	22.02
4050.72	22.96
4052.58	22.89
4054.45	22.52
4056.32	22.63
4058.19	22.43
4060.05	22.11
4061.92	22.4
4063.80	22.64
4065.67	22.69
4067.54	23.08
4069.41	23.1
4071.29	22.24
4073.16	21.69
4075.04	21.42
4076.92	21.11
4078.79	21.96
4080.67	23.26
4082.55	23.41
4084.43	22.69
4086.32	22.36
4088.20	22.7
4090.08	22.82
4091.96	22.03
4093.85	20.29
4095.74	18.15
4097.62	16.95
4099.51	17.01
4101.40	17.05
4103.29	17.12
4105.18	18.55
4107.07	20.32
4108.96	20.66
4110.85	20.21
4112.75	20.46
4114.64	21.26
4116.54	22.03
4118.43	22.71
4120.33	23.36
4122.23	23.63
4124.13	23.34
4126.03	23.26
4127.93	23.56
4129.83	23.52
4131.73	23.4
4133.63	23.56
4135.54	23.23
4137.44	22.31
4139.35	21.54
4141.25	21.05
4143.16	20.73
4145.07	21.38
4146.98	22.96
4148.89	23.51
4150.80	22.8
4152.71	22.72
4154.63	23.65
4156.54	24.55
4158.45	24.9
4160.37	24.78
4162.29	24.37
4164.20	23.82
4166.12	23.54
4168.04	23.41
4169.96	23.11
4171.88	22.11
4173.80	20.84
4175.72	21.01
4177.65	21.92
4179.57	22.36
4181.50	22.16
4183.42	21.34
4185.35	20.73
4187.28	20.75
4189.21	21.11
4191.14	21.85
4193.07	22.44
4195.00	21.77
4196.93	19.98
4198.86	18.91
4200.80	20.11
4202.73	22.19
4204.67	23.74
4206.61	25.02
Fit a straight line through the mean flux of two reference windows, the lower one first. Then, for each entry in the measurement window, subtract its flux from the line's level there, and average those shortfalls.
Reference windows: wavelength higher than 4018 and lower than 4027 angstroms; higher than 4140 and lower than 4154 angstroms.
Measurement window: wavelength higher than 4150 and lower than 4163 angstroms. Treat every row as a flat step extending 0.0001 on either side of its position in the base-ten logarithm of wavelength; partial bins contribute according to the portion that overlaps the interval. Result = -2.1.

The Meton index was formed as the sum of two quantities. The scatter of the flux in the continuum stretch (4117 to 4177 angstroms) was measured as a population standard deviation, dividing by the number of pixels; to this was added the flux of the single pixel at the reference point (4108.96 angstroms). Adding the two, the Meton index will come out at 22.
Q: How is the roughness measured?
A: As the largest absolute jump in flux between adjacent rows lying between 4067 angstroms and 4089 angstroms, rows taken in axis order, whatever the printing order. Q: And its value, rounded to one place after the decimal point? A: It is 1.3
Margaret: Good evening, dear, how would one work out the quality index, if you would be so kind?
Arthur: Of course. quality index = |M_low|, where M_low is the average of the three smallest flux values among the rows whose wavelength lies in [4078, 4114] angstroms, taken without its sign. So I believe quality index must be 17.0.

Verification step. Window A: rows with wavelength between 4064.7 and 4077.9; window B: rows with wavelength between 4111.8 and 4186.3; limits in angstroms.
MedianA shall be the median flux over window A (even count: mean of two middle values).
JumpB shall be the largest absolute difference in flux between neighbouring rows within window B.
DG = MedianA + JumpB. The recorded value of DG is 23.8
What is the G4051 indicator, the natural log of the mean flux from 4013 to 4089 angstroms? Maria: 3.136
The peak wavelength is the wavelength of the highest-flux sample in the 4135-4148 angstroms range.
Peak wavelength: 4135.54 angstroms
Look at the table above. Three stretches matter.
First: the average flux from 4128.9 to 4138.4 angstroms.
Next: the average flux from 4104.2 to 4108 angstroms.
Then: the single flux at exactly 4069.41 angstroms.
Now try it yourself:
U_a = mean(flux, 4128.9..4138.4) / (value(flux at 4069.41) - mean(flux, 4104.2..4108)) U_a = 6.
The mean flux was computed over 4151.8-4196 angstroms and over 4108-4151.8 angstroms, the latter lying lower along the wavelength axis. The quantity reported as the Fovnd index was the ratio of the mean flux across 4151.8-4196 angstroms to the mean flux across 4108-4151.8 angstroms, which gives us 1.01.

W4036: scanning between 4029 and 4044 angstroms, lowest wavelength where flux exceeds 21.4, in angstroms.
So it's 4030.25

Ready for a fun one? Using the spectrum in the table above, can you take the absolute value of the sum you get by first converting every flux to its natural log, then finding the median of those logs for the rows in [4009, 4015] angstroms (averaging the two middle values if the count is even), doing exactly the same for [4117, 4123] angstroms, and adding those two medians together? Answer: 6.30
